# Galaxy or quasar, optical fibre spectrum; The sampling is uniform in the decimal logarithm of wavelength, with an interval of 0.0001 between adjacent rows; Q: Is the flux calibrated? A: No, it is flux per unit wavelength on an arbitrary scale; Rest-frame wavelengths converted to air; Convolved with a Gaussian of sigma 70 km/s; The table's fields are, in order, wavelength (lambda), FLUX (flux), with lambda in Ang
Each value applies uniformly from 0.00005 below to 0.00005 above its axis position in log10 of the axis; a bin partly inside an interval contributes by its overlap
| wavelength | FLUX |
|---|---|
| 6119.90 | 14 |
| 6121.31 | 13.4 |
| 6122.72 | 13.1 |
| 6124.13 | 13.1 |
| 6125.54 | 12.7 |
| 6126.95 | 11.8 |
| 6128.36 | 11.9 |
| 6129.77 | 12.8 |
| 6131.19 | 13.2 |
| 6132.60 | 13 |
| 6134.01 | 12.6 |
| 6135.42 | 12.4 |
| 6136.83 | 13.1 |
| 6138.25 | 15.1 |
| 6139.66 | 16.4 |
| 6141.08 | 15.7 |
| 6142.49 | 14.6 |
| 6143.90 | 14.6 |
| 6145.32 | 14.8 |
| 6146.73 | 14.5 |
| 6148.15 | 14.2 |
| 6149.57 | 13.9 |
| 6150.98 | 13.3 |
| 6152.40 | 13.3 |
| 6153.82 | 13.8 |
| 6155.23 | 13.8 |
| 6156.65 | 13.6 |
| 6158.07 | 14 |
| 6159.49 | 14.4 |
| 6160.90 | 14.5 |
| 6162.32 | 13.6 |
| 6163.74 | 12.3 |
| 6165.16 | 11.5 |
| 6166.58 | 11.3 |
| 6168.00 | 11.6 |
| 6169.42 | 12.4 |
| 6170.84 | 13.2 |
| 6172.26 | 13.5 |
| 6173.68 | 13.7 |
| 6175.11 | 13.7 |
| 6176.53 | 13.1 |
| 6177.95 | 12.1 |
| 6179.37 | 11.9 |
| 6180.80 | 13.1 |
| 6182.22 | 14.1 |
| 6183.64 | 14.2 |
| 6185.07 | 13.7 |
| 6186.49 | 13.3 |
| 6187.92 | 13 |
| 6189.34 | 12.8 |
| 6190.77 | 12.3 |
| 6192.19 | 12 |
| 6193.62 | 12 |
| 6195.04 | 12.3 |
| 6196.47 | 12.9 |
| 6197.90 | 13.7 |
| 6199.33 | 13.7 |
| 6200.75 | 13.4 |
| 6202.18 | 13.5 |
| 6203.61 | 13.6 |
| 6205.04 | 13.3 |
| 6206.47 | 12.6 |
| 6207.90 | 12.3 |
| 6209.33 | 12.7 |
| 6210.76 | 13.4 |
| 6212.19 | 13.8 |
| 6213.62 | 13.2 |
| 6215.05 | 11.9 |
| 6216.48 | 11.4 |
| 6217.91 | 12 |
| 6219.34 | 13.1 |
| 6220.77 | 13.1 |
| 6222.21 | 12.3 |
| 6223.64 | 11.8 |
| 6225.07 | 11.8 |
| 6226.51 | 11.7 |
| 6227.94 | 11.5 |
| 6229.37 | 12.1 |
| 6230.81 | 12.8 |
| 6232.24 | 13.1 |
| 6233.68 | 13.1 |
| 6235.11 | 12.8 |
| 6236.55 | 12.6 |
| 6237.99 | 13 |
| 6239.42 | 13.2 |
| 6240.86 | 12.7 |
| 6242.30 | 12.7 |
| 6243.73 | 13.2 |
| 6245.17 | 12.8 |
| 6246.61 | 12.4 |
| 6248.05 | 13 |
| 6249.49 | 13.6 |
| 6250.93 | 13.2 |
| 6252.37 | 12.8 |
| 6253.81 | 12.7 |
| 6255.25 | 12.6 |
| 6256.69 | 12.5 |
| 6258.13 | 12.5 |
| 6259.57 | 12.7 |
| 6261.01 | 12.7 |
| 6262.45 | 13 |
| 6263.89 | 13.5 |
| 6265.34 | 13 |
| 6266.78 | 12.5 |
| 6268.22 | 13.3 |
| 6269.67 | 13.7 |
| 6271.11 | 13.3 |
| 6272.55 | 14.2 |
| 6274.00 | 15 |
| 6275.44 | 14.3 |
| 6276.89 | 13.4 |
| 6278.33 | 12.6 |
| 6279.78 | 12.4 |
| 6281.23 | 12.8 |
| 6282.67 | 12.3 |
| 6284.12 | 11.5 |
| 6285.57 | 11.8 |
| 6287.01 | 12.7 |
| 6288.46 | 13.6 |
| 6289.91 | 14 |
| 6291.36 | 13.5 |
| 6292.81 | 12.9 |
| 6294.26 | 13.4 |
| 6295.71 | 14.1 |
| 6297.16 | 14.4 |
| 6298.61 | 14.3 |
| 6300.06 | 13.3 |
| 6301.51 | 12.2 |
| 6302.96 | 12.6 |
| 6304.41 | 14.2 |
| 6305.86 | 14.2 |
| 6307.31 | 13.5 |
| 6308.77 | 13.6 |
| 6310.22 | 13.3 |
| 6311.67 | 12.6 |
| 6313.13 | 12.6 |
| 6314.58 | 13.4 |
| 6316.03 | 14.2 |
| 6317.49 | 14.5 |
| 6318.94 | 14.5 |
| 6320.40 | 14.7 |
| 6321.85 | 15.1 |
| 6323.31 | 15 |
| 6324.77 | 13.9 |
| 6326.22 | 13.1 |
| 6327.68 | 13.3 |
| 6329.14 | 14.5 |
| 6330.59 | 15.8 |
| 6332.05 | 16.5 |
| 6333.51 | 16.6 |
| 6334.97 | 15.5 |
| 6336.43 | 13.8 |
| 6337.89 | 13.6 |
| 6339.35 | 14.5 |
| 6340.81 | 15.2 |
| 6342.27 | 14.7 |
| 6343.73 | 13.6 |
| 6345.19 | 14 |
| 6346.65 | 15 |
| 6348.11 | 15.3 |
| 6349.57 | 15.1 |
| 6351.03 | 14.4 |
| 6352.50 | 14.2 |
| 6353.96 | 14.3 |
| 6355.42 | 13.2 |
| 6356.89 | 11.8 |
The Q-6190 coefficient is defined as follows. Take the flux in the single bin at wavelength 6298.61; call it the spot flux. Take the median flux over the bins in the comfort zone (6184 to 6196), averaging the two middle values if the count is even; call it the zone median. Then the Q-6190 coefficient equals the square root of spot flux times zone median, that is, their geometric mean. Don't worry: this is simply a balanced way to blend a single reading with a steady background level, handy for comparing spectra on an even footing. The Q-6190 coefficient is 13.4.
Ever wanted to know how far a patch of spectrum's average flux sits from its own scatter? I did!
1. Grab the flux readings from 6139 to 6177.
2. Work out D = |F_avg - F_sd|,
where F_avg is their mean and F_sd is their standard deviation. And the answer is 12.5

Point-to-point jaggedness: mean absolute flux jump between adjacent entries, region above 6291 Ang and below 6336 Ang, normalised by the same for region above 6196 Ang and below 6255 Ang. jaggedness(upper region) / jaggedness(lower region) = 1.4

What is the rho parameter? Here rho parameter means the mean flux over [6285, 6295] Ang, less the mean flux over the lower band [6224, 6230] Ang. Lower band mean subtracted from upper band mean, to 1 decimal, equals 1.4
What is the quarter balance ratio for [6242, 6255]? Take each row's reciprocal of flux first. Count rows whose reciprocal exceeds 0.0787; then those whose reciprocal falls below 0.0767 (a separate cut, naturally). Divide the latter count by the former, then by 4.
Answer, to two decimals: 0.25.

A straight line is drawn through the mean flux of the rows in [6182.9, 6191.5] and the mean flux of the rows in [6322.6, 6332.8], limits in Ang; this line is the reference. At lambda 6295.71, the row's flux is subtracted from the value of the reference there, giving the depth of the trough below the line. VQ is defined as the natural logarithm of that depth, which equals -1.7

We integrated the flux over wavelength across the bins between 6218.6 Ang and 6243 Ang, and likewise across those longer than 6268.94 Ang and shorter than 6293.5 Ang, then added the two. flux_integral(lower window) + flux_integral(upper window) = 630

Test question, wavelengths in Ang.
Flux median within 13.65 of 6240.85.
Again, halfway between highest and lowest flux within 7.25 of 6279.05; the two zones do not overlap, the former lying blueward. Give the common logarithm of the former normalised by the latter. -0.015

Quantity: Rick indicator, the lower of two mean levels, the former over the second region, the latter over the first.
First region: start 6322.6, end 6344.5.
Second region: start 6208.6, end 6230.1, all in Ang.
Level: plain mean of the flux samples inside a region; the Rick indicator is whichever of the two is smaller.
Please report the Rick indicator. 12.4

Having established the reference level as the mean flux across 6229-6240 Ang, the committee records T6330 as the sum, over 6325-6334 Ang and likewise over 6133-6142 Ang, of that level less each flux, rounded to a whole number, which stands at -21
